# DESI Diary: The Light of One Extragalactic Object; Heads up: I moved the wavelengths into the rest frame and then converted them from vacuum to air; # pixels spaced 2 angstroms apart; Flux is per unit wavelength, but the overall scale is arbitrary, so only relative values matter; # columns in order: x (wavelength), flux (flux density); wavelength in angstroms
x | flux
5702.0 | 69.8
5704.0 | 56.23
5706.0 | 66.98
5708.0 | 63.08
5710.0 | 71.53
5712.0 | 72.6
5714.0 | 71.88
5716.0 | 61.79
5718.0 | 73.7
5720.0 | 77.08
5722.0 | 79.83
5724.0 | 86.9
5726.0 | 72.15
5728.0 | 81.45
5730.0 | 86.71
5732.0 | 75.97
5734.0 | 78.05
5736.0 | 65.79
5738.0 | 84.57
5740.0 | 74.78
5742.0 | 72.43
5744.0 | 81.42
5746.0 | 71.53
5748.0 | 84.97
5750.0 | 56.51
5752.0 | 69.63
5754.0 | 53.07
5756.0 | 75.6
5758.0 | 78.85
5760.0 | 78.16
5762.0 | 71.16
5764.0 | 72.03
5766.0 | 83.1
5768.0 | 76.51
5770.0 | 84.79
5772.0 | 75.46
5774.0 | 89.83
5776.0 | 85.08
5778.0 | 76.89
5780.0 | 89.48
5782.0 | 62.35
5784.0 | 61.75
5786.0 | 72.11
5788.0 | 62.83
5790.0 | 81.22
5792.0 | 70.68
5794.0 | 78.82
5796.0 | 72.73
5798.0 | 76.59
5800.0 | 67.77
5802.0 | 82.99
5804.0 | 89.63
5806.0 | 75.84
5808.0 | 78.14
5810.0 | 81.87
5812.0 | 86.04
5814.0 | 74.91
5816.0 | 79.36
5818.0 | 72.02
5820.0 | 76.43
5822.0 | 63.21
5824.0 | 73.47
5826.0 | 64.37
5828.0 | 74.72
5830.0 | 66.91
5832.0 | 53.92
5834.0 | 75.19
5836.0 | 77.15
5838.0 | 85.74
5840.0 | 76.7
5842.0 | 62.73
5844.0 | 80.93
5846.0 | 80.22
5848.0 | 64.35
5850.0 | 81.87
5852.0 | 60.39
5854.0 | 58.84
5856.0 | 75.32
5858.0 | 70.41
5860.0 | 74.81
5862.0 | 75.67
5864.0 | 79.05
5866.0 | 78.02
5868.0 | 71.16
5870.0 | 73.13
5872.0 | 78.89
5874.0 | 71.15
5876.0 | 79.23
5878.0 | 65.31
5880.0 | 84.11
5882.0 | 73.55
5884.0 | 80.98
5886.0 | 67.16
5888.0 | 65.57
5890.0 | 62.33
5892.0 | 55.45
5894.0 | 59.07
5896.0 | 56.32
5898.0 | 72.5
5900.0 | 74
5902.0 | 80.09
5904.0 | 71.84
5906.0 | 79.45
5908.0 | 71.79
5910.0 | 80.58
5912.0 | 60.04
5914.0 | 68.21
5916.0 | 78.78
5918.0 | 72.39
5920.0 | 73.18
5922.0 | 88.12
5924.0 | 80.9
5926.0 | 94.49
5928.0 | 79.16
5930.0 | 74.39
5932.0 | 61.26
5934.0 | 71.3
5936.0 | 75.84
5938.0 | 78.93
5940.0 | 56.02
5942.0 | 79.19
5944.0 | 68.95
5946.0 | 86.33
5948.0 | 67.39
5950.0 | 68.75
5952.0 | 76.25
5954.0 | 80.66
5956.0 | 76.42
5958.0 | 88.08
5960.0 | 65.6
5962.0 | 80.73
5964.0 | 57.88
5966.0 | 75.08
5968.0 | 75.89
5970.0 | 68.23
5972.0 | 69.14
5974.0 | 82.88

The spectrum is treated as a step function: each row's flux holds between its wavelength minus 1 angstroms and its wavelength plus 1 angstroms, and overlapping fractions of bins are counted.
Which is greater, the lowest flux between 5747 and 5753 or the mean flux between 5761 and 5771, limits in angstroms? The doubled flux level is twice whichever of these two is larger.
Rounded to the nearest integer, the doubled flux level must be 155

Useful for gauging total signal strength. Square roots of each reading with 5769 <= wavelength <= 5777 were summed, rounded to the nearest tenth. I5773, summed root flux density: 36.6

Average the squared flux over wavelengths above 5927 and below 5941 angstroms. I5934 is 5108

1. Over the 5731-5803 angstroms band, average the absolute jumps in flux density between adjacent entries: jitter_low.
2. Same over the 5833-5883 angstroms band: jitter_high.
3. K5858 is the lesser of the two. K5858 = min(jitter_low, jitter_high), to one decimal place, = 8.9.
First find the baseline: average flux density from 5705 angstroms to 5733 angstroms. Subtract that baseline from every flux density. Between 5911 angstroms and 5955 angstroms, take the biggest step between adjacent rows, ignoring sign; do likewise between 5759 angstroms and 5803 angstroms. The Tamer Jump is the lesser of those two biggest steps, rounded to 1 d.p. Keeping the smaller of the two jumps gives 23.2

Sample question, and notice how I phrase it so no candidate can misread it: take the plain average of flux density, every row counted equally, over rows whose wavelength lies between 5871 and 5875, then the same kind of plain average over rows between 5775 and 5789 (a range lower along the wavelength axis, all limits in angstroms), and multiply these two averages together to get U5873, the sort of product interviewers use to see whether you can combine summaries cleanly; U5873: 5471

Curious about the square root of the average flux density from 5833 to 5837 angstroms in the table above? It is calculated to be 8.73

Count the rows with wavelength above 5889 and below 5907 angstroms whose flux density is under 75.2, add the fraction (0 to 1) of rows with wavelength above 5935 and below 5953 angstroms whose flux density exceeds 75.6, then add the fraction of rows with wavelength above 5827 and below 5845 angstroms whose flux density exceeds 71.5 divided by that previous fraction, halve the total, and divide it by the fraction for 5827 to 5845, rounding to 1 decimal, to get 6.6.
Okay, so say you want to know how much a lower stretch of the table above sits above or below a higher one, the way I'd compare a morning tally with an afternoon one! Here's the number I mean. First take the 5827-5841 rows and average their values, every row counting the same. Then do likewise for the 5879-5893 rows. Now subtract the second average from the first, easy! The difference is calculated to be 3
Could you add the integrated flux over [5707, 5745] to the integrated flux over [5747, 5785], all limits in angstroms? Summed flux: 5714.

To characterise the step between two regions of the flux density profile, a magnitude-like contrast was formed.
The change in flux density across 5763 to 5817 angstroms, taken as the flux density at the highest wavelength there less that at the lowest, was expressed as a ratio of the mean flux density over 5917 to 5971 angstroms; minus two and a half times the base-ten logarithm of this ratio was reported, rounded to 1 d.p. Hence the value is 2.5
